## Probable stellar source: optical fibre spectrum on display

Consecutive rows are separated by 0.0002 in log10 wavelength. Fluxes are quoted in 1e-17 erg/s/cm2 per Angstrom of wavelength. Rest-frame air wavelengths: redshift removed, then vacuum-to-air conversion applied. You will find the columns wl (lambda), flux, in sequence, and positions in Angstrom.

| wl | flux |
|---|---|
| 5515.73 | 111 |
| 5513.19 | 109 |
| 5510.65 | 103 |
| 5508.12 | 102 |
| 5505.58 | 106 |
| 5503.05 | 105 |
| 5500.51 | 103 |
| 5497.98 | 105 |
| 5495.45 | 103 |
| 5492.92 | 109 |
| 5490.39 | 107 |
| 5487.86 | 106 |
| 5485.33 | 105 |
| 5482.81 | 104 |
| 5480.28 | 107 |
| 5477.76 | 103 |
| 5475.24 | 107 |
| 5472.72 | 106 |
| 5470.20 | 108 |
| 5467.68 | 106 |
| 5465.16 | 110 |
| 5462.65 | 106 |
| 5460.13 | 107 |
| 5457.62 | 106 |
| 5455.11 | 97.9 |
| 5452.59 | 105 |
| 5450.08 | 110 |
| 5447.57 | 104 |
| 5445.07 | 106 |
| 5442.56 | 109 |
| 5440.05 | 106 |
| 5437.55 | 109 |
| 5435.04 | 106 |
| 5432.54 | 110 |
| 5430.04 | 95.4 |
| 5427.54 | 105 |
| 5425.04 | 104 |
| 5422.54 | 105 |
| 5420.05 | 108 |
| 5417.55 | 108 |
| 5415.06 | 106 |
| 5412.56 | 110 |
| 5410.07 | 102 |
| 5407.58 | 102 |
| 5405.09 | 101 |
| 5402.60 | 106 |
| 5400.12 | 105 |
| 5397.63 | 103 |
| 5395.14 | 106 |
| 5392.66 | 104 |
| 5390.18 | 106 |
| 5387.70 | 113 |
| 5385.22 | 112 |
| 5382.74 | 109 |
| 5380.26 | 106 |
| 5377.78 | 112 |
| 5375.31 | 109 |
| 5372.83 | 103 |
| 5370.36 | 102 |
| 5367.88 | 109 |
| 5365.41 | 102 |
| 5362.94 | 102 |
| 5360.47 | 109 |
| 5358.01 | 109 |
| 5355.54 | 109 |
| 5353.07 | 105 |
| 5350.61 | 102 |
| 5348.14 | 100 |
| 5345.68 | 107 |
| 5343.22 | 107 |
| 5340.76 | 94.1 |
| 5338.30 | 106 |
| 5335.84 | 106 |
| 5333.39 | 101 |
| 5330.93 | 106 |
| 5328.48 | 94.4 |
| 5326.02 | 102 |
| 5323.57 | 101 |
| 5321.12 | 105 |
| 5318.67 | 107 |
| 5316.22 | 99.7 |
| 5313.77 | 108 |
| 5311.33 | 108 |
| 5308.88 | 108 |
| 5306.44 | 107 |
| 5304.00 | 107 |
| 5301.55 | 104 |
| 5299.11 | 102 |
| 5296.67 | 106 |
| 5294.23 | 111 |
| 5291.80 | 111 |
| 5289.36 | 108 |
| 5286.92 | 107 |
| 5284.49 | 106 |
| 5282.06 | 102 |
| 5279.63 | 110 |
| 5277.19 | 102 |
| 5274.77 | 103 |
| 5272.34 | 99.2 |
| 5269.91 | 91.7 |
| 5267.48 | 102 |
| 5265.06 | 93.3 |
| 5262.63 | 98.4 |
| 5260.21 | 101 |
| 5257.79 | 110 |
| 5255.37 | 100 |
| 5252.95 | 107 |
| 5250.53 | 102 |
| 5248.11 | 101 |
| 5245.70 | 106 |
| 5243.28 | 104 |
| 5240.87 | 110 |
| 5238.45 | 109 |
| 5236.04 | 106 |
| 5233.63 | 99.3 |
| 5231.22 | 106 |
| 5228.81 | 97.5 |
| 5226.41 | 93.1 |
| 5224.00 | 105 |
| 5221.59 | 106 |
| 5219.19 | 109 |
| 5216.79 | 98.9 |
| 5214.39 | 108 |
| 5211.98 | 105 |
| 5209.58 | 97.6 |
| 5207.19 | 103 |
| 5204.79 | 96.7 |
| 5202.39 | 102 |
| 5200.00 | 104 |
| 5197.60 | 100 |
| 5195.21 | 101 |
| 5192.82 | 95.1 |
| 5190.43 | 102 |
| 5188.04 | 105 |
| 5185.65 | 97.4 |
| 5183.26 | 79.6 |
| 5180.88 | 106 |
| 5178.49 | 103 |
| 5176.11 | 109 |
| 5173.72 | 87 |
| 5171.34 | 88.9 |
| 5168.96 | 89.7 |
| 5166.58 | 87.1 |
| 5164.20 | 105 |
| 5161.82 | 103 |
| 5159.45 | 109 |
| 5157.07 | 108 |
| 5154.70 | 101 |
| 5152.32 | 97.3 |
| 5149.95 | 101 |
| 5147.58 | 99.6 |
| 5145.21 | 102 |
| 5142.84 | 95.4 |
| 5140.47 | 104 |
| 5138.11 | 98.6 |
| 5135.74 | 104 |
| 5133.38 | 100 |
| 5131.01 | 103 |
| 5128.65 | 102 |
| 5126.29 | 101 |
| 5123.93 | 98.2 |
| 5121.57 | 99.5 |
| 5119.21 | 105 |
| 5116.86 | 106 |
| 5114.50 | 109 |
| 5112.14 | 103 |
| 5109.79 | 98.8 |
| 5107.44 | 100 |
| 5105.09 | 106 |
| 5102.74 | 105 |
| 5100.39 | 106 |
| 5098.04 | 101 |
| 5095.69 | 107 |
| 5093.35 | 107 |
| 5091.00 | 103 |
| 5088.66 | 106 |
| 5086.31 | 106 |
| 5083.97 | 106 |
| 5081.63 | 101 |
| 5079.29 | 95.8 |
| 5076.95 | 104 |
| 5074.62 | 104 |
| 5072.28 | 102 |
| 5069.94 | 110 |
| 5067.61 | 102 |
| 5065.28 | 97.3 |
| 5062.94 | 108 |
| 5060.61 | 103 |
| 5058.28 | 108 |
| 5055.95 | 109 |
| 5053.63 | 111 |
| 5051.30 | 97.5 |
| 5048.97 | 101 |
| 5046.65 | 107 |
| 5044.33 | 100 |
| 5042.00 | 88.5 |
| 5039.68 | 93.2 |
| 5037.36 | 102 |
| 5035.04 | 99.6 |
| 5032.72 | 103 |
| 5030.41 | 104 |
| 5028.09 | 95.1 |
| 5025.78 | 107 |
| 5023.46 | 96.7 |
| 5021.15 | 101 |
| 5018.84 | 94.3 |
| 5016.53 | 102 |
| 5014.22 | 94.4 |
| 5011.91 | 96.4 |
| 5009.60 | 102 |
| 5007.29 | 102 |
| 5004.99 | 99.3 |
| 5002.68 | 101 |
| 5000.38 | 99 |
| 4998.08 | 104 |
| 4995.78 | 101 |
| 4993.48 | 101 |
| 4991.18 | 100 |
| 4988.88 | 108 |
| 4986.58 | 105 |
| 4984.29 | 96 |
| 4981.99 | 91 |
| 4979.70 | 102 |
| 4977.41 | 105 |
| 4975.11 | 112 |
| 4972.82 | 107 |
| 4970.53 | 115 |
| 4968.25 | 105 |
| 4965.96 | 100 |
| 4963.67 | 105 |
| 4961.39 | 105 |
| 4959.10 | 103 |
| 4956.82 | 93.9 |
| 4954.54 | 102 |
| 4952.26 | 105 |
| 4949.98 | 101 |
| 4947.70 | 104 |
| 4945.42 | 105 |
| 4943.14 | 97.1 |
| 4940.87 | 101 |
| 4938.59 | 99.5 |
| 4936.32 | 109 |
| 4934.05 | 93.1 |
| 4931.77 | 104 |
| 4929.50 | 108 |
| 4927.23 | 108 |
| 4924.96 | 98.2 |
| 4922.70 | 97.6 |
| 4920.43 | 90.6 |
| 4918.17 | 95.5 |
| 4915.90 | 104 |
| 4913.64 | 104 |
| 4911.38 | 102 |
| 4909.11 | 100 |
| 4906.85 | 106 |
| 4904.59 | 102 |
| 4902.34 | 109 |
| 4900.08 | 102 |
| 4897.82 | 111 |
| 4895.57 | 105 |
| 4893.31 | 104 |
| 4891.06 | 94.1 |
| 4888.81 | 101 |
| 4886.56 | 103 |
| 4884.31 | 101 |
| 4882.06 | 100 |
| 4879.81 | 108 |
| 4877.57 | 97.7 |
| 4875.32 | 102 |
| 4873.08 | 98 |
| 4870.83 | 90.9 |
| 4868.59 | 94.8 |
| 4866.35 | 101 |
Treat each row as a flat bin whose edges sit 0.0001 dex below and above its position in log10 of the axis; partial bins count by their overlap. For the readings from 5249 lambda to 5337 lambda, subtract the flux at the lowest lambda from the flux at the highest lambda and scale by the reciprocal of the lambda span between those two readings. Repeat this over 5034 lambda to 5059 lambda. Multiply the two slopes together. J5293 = 0.017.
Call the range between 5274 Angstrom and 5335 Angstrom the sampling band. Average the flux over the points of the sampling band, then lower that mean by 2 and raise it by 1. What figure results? 104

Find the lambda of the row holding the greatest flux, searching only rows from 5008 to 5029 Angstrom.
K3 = 5025.78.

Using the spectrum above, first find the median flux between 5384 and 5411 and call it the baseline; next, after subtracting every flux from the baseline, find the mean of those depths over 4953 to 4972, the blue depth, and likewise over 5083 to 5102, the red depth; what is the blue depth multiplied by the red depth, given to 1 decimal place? -0.3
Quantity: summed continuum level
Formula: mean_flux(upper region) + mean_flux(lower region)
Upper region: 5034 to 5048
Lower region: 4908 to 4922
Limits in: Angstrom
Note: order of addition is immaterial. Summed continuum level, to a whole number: 198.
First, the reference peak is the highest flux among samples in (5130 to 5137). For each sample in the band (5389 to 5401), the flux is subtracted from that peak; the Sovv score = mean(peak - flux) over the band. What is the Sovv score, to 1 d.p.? -0.8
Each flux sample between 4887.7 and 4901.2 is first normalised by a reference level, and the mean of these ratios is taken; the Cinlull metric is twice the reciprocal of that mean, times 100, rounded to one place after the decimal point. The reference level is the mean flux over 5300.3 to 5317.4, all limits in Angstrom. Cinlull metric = 206.0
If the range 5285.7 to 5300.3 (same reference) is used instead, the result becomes 197.1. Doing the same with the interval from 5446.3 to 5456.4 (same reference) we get 203.3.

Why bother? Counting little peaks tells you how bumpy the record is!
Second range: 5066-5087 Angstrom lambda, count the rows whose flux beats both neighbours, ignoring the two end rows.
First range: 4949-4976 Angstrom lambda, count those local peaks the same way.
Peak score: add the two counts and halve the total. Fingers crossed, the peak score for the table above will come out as 1.50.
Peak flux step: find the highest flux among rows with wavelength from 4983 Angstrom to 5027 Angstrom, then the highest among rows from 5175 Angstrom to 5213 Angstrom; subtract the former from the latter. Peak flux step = 1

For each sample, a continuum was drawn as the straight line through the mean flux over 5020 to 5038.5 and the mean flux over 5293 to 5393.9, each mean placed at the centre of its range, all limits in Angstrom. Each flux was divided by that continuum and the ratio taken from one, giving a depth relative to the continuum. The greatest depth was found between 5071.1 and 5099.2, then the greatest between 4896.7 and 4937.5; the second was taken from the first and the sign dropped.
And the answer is 0.032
